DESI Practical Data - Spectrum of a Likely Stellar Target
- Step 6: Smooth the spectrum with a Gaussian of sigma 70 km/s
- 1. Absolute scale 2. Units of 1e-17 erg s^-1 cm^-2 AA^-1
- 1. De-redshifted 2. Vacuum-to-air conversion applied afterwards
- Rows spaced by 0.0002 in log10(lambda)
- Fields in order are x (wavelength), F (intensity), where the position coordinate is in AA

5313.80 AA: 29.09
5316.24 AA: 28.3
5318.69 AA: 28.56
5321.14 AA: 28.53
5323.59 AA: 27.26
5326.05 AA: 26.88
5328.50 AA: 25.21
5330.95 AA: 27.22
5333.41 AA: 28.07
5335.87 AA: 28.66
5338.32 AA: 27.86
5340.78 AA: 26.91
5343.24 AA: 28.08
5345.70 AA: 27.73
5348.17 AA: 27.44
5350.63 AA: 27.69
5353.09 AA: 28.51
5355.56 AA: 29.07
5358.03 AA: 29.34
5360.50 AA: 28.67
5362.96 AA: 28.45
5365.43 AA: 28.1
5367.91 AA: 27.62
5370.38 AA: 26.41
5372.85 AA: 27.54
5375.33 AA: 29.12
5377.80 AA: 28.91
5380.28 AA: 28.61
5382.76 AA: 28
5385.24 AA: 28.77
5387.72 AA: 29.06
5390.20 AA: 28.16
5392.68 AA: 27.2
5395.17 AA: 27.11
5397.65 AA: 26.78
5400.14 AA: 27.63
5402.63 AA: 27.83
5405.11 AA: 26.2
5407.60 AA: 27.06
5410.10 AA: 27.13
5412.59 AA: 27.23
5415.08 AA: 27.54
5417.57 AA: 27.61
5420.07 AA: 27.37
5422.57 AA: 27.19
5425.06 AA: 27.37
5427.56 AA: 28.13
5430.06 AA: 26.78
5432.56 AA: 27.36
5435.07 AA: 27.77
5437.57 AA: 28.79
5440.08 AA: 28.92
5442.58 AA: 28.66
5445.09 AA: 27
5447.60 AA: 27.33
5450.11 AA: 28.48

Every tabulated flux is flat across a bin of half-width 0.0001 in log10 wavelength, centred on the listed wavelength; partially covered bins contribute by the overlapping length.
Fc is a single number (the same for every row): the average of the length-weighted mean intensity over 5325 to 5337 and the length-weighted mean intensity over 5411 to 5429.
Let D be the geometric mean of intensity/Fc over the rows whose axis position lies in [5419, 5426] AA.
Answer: 1.00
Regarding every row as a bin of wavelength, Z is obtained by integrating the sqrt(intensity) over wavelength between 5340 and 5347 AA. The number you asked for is 37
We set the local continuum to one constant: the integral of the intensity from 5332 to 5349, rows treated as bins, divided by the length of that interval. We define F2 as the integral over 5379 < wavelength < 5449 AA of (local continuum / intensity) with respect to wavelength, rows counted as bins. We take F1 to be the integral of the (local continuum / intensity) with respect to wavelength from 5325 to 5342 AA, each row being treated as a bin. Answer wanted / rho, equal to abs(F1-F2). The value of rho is 53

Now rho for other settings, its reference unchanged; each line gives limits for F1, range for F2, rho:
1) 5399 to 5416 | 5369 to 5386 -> 1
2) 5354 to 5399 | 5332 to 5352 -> 24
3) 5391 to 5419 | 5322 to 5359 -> 9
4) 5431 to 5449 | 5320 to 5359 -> 21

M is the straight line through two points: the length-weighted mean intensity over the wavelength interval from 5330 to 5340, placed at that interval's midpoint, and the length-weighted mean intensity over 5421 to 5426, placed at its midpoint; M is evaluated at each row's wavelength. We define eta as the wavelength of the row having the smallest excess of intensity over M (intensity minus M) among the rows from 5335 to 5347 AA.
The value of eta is 5340.78 AA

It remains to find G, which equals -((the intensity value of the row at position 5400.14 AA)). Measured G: -27.6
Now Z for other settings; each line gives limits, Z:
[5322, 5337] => 78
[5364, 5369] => 26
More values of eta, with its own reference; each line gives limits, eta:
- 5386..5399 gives 5397.65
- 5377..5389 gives 5382.76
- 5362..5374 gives 5370.38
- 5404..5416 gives 5405.11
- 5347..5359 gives 5348.17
